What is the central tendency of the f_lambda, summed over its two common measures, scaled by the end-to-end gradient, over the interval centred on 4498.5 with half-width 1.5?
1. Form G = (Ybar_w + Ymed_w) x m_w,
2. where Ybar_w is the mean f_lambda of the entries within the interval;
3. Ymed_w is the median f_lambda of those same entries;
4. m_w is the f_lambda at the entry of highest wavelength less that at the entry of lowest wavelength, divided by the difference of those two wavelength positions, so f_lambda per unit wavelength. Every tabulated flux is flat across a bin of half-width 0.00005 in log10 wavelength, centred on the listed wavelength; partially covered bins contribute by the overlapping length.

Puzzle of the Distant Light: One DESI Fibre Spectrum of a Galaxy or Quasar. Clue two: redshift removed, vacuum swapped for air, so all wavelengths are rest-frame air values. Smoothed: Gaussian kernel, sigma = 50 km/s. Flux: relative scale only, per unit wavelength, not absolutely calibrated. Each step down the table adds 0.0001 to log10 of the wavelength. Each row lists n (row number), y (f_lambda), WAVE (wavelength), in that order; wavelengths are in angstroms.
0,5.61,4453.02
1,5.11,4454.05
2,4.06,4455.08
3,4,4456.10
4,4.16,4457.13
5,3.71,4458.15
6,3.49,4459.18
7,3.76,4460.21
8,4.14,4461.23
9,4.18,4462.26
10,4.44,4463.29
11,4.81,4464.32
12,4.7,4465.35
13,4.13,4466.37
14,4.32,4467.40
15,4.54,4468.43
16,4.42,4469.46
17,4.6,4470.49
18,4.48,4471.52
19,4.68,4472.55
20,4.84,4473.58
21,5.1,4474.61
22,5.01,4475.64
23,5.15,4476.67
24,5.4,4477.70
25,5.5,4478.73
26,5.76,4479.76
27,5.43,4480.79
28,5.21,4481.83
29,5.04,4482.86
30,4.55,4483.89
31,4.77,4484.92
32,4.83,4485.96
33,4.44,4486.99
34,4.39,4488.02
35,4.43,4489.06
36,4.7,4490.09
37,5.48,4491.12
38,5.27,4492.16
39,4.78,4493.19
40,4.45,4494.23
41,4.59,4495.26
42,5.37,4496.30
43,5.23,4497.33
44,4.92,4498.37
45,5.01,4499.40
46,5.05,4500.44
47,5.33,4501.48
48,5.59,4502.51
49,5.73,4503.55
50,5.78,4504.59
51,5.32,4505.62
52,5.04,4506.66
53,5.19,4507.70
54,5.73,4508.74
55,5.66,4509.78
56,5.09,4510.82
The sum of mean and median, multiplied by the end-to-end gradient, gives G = -1.1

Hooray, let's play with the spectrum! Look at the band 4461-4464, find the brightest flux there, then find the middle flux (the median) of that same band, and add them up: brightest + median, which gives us 8.6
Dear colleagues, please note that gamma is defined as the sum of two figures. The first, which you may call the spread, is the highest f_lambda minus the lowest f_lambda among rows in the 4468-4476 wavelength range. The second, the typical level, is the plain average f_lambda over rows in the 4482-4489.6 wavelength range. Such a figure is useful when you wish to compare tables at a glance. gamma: 5.3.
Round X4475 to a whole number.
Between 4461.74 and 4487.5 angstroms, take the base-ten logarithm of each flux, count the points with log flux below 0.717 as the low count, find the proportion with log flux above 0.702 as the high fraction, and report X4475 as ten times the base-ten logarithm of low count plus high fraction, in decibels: 13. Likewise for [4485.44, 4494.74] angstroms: 9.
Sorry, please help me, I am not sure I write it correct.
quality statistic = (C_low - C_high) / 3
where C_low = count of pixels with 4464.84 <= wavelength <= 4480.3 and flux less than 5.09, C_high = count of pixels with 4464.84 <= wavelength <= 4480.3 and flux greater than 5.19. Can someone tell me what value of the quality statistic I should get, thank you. 2.3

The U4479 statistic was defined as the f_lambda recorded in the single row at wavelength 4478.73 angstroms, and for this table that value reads 5.5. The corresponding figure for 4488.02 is 4.39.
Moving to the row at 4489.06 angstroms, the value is 4.43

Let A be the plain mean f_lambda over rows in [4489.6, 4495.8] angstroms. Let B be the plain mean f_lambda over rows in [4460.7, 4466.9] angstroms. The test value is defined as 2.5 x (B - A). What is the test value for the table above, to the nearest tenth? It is -1.2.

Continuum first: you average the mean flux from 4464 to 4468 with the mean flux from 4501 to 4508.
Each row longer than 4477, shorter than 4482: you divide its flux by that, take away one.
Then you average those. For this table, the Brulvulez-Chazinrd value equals 0.10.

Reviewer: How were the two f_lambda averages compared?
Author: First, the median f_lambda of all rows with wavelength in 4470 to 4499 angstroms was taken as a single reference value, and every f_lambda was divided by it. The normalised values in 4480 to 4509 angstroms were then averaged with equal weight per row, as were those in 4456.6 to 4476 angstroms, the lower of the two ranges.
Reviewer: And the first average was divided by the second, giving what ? 1.15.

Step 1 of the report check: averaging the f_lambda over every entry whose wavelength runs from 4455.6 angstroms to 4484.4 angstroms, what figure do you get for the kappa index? 4.63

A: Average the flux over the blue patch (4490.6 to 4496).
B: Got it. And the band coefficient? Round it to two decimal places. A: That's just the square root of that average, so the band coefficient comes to 2.22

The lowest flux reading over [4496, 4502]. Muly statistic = 4.92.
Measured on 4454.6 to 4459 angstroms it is 3.71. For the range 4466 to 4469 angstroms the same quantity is 4.13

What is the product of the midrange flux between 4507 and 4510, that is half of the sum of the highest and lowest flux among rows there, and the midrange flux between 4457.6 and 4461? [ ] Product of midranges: 19.8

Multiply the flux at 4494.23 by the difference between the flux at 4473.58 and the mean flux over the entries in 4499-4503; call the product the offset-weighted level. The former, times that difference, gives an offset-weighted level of -2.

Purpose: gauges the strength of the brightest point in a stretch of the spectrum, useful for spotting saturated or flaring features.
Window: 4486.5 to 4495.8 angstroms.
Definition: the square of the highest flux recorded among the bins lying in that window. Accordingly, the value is 30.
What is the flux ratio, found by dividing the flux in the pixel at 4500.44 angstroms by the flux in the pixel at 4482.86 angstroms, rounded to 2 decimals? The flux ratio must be 1.00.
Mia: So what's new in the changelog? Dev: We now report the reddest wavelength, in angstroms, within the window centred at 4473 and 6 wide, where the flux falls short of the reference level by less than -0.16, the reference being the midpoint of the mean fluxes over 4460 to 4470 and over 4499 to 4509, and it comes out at 4474.61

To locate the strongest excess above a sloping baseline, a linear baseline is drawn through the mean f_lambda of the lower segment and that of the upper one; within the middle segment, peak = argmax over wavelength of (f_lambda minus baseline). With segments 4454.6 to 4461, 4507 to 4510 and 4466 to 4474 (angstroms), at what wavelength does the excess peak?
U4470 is 4473.58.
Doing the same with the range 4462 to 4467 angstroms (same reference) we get 4464.32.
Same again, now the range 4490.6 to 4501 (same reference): 4491.12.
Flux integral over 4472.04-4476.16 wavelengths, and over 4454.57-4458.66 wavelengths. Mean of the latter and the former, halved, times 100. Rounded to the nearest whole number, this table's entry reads 914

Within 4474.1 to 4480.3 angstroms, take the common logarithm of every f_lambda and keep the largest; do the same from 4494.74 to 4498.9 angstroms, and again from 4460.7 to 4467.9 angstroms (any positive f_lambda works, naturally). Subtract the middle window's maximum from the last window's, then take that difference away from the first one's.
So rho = 0.808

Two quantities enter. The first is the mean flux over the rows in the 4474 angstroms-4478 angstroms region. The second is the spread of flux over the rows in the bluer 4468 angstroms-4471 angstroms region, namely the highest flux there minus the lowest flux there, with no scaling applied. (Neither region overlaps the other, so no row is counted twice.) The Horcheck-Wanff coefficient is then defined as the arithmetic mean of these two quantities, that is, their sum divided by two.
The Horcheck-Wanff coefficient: 2.7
